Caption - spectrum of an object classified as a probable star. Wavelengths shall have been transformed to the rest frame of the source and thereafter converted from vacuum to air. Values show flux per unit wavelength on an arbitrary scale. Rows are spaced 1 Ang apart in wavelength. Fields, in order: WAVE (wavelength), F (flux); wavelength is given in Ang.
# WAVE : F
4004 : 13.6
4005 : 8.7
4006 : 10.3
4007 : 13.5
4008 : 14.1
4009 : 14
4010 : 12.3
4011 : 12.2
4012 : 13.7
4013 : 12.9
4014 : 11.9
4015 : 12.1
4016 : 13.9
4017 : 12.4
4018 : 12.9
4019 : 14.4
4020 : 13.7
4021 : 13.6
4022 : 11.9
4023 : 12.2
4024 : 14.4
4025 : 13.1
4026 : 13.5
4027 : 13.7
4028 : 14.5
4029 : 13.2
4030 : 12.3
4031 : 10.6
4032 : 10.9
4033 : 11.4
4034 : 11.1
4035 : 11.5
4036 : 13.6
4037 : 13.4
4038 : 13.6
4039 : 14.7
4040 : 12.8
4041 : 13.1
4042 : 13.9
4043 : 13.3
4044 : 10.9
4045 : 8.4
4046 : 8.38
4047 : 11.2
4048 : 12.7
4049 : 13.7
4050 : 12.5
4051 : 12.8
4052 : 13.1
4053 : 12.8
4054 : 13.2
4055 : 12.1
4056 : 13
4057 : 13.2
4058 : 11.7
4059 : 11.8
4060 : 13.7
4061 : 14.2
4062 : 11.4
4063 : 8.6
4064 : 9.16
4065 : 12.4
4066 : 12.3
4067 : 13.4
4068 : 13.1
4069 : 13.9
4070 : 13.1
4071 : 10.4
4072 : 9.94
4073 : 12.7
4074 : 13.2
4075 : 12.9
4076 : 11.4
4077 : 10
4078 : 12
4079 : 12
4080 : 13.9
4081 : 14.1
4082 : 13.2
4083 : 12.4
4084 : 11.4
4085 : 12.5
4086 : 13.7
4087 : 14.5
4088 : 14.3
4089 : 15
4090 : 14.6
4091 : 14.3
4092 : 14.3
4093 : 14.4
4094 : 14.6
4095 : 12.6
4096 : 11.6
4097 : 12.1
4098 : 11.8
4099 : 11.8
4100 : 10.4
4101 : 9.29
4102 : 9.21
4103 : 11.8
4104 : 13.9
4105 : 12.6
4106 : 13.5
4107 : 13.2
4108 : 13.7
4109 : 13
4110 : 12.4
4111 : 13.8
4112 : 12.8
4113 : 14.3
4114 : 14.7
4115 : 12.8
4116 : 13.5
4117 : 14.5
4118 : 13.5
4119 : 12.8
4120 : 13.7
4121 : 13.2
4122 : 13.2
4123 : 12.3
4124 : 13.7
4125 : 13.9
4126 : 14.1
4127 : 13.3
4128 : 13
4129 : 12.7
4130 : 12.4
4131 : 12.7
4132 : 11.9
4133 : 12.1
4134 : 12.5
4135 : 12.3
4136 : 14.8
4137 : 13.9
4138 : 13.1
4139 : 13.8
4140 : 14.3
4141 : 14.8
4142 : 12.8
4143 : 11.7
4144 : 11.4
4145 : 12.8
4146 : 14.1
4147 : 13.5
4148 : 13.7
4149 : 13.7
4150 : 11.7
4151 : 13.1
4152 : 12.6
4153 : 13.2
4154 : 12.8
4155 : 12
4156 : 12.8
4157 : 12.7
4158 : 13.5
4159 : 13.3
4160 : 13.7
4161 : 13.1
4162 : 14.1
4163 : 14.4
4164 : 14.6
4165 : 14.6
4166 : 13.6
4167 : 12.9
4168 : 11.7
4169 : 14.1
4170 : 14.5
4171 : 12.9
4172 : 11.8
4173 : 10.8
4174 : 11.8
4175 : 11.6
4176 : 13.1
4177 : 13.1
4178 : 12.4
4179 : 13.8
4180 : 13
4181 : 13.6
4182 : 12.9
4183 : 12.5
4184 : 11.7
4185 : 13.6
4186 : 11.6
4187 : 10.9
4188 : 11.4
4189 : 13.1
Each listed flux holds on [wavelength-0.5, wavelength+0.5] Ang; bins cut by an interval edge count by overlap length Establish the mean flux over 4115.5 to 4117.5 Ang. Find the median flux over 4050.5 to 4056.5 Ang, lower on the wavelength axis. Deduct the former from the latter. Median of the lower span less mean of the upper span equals -1.1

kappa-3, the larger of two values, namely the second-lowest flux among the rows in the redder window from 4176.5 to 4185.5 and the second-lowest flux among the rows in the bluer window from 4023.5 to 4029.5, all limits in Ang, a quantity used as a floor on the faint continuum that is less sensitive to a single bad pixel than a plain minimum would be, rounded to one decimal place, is 13.2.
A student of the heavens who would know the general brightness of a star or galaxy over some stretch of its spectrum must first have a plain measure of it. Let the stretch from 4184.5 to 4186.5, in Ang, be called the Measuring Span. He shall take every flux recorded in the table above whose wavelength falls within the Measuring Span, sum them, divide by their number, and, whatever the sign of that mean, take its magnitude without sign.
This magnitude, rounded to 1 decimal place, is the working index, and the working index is 12.6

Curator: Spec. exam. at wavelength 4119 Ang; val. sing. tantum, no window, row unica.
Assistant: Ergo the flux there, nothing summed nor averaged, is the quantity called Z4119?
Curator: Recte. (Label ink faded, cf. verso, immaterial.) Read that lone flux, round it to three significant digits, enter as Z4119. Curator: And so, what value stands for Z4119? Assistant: 12.8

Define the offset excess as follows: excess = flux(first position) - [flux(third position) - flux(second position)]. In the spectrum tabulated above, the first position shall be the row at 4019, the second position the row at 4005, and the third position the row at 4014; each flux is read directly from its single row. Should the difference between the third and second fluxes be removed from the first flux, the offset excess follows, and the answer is 11.2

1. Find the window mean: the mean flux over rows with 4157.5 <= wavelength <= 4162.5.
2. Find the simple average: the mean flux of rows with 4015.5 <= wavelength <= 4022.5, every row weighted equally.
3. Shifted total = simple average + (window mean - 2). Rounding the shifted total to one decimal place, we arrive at 24.8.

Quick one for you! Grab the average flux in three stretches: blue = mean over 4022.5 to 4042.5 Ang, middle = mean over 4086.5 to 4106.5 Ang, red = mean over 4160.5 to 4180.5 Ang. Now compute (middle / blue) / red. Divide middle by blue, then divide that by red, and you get 0.0761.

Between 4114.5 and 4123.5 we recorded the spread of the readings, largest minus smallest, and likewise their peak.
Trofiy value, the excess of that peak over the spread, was 12.3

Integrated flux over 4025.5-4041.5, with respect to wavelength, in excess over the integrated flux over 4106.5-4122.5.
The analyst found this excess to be -11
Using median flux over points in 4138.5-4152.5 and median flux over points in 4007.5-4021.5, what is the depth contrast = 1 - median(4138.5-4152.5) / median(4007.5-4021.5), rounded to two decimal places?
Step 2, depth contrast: 0.00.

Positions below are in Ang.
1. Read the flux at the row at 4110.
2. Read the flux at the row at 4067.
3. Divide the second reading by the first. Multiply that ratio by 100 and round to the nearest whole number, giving 108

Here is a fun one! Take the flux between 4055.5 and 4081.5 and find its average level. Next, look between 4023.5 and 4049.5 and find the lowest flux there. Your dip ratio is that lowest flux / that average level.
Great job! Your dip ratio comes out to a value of 0.69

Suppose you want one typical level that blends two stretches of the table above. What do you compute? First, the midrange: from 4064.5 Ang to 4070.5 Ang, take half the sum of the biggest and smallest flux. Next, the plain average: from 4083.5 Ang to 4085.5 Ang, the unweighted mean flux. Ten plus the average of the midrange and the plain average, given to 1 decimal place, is 22.5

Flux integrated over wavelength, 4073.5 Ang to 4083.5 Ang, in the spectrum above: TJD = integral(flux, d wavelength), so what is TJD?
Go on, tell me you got 125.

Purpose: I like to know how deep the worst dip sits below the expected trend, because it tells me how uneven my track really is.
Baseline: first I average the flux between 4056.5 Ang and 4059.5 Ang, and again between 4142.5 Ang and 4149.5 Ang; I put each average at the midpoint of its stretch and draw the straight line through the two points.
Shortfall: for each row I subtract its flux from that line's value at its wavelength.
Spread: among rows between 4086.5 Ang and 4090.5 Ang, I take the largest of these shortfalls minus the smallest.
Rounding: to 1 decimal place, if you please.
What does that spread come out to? 0.7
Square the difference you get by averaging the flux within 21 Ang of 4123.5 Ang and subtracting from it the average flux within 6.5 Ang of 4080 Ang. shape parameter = 0.47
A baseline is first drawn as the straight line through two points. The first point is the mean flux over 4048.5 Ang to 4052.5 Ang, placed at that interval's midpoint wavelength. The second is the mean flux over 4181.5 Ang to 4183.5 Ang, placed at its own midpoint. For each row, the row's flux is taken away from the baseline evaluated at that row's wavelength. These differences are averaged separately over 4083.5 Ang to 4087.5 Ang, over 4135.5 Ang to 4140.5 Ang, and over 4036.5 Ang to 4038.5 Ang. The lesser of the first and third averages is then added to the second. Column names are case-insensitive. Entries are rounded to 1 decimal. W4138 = -1.6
